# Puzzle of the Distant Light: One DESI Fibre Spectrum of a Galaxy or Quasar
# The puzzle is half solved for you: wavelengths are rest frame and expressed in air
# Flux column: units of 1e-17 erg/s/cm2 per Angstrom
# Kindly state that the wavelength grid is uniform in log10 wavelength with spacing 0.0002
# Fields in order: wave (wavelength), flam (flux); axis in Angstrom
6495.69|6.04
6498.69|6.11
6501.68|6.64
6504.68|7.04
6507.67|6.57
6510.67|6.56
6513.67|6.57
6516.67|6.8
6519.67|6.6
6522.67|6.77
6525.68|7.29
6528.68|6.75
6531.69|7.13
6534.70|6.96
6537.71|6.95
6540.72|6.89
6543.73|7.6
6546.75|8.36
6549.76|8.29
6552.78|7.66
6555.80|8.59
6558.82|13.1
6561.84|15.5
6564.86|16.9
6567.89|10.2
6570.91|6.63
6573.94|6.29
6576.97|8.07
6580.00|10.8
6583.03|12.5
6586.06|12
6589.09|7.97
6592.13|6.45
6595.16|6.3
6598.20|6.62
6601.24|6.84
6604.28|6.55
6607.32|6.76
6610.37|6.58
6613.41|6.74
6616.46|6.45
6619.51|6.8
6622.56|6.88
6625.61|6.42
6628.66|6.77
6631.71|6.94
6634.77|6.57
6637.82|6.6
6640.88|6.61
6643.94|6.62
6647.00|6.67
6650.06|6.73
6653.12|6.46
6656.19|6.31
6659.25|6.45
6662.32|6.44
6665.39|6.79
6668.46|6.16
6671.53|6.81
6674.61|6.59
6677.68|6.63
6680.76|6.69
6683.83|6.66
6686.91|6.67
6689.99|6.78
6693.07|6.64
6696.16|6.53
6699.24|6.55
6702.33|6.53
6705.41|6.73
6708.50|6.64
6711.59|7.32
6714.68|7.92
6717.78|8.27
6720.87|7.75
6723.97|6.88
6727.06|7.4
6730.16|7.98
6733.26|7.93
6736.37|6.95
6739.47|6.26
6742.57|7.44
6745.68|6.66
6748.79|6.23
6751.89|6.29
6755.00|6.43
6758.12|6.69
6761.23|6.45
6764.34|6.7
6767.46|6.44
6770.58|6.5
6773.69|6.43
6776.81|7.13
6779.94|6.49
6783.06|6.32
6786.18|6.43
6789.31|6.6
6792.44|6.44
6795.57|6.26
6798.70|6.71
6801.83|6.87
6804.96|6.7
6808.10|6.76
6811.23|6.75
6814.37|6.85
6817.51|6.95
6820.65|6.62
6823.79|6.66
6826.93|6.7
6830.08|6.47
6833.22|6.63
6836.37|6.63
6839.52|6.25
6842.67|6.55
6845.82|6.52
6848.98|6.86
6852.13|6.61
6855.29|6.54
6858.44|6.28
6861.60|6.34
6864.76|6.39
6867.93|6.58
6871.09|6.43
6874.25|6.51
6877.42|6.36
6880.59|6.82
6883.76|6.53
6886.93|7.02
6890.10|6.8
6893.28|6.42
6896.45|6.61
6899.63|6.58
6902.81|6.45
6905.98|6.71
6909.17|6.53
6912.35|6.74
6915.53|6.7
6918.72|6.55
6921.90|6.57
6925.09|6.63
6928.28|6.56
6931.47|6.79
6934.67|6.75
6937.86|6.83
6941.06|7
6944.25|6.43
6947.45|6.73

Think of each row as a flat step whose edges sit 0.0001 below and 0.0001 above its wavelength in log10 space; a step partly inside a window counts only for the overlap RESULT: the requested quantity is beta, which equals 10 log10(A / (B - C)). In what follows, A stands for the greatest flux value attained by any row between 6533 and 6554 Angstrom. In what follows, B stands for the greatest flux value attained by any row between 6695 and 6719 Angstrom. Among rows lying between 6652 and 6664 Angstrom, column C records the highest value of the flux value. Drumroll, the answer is 7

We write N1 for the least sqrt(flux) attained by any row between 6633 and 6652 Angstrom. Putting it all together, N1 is 2.56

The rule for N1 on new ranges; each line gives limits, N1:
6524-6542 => 2.60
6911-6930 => 2.56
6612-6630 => 2.53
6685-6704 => 2.56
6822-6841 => 2.50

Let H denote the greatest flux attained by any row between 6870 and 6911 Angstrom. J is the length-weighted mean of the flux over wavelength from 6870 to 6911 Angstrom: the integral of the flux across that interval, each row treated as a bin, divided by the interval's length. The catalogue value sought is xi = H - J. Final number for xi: 0.4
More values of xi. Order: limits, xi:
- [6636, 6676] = 0.3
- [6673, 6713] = 0.6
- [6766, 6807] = 0.6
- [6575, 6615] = 4.5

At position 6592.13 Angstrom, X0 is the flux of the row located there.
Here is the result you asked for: 6.45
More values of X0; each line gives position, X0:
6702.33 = 6.53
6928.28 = 6.56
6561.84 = 15.5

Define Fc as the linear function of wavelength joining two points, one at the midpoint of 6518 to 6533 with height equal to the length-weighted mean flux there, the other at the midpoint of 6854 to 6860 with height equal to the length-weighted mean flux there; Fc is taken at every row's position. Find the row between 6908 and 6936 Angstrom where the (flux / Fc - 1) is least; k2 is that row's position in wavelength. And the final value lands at 6909.17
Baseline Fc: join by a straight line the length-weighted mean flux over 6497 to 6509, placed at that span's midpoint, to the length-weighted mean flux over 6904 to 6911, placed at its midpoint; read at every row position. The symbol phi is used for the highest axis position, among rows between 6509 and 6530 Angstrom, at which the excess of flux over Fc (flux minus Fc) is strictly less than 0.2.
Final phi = 6528.68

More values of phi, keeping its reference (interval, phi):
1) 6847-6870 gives 6867.93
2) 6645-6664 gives 6662.32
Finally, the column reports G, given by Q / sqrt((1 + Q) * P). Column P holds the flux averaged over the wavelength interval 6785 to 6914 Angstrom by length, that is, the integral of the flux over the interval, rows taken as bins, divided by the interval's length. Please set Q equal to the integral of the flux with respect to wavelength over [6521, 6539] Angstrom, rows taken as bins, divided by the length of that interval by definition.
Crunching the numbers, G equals 0.961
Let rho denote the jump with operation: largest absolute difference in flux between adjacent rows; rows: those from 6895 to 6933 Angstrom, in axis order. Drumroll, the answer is 0.26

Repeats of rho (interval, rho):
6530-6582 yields 6.70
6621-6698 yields 0.65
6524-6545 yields 0.71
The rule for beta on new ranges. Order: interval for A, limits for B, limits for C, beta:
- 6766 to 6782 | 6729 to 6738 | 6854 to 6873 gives 7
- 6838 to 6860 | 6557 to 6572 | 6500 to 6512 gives -2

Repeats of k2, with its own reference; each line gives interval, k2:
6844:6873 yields 6858.44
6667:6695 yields 6668.46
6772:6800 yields 6795.57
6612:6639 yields 6625.61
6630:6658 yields 6656.19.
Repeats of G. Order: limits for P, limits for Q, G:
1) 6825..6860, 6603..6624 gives 0.942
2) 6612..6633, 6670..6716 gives 0.938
